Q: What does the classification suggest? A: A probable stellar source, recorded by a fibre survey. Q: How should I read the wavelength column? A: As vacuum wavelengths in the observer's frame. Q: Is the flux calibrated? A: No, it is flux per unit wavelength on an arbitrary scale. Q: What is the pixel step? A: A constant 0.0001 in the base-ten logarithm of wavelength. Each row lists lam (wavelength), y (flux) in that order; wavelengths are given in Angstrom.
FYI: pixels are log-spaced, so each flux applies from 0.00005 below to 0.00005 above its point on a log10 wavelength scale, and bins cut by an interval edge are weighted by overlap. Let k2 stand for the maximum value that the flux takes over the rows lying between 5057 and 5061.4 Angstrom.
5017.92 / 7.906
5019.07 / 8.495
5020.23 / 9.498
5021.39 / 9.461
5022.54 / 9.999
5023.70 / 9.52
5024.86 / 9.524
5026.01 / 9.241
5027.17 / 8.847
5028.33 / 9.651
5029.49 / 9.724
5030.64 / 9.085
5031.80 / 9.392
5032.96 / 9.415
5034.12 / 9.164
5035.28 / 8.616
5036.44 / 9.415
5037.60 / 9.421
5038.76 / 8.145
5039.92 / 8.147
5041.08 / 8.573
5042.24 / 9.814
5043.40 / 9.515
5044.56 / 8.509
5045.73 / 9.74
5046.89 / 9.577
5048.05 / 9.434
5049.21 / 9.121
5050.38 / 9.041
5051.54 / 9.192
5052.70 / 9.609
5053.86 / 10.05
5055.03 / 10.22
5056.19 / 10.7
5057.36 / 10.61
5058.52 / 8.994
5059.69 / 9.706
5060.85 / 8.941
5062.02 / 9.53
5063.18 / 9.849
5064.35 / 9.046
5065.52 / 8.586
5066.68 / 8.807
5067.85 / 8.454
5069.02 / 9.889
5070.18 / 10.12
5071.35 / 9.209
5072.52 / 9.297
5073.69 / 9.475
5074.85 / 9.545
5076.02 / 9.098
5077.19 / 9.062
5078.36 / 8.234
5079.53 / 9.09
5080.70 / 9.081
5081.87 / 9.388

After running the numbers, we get 10.61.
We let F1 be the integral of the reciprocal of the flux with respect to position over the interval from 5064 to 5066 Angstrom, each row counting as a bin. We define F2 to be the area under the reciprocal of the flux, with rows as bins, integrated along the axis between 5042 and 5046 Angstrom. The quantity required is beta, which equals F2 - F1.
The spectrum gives 0.2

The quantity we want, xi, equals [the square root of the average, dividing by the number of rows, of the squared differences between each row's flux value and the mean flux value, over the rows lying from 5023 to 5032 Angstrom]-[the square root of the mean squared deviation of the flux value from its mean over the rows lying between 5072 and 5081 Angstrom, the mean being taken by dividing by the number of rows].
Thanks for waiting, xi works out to -0.097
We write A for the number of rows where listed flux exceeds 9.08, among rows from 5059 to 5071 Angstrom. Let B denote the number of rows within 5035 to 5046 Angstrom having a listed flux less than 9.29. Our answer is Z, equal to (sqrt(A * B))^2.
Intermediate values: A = 5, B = 5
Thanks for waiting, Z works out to 25.0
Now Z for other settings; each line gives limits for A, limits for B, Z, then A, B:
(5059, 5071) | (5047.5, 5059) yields 20.0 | 5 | 4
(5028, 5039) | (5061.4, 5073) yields 40.0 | 8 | 5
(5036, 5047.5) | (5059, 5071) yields 30.0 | 6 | 5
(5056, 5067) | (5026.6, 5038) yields 20.0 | 5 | 4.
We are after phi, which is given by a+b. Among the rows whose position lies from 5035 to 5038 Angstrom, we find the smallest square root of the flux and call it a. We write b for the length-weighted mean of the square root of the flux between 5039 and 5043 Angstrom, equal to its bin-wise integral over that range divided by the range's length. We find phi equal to 5.90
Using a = 2.94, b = 2.97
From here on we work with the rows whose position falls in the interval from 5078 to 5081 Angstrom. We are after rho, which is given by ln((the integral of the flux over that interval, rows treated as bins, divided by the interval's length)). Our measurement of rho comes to 2.176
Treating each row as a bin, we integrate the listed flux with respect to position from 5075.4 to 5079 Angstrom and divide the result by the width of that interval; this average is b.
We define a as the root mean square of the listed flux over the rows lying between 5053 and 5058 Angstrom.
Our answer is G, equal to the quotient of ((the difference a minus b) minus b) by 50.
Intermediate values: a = 10.4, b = 8.8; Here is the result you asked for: -0.144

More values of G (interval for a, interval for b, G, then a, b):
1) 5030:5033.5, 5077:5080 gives -0.164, 9.3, 8.7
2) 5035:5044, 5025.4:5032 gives -0.194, 9.0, 9.3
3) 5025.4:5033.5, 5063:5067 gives -0.174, 9.3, 9.0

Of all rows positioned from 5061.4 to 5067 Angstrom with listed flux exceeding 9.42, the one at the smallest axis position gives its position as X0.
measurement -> 5062.02 Angstrom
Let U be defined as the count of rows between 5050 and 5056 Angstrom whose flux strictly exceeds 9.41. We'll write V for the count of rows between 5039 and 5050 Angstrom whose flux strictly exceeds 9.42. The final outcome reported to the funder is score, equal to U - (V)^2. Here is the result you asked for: -22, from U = 3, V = 5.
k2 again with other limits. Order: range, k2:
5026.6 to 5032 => 9.724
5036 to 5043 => 9.814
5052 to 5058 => 10.7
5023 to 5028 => 9.524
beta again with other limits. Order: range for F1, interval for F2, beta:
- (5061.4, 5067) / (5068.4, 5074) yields 0.0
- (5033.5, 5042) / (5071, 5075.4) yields -0.5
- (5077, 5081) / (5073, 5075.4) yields -0.2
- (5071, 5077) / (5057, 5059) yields -0.4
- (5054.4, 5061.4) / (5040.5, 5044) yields -0.3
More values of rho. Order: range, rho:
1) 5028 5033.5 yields 2.246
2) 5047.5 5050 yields 2.223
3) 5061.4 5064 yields 2.263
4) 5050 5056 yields 2.275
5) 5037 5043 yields 2.180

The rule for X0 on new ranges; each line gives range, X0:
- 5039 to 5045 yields 5042.24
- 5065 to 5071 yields 5069.02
